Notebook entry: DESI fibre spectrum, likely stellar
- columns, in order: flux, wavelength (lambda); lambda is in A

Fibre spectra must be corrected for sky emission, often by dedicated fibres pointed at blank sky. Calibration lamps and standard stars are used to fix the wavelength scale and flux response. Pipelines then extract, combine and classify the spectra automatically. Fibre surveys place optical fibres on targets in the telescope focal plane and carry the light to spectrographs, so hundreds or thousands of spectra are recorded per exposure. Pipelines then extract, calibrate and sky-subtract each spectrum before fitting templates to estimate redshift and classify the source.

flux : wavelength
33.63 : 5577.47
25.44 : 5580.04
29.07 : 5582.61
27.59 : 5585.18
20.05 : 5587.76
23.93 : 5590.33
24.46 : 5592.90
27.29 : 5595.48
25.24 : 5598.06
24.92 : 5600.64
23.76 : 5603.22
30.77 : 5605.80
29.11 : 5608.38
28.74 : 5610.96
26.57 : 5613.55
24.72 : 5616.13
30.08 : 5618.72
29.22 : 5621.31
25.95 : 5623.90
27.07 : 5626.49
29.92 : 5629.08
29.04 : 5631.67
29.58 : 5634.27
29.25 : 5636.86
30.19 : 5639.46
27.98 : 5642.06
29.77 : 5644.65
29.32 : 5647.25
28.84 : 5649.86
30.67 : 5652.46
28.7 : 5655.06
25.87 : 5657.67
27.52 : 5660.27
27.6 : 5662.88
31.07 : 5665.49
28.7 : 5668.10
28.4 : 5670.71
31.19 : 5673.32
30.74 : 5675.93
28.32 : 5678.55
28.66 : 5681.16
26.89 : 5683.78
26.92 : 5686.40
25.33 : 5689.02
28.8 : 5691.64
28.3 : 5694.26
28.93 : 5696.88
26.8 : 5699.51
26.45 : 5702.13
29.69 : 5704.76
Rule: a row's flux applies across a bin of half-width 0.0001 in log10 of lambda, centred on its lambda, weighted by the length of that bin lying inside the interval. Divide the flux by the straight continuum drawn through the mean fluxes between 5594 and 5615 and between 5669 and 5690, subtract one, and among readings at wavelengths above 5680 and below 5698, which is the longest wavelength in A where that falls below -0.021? 5689.02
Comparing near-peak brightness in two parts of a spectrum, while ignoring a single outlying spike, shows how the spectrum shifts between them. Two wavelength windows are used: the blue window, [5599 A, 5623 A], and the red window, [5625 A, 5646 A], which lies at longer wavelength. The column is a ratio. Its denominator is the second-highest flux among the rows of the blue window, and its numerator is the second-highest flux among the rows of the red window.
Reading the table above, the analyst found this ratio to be 0.99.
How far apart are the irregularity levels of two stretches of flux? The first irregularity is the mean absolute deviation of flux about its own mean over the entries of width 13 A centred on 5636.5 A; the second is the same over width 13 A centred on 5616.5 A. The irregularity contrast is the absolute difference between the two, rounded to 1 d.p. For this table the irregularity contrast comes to 1.2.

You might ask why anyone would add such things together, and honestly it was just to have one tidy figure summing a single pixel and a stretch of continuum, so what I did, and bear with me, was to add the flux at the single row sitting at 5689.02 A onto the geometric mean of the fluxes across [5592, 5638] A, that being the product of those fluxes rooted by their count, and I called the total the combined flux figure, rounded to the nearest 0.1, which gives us 52.8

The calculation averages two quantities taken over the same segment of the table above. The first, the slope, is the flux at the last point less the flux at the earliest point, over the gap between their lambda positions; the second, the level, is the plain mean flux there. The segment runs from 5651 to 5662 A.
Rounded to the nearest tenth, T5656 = 13.9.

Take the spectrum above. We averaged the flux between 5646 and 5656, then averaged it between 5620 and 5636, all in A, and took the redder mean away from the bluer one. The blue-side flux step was -0.9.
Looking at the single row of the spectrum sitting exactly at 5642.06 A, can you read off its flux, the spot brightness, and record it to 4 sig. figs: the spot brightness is 27.98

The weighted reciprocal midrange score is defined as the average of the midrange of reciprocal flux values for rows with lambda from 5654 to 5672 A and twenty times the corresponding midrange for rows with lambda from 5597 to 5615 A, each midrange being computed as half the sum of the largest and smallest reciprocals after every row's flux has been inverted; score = 0.39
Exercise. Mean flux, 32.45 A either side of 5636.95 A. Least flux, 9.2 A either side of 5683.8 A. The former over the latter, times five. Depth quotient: 5.7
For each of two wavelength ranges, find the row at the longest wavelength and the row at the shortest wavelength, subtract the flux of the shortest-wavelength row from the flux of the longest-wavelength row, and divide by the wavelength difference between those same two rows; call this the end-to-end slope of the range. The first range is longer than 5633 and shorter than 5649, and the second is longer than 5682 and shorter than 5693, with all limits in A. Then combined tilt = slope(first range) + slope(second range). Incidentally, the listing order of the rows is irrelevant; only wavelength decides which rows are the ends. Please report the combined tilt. 0.2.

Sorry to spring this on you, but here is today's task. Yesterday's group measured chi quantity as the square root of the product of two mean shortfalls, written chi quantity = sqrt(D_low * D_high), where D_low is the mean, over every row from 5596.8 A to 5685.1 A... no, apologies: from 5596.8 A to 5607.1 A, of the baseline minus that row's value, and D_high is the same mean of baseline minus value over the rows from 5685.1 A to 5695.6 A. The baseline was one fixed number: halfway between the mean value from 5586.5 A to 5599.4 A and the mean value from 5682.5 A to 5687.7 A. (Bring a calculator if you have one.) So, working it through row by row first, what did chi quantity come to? 1.1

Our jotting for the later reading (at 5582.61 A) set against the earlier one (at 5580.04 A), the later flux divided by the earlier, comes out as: 1.14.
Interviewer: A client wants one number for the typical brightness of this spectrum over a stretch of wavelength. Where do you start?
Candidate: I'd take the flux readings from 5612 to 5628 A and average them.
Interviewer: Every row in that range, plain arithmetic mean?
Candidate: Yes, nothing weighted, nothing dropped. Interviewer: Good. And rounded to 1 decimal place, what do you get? 27.3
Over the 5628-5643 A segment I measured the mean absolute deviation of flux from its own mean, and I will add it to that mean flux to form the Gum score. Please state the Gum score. 29.9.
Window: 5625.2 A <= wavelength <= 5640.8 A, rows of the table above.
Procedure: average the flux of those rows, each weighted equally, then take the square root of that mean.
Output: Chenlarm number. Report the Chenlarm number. 5.40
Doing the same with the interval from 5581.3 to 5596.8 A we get 5.04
